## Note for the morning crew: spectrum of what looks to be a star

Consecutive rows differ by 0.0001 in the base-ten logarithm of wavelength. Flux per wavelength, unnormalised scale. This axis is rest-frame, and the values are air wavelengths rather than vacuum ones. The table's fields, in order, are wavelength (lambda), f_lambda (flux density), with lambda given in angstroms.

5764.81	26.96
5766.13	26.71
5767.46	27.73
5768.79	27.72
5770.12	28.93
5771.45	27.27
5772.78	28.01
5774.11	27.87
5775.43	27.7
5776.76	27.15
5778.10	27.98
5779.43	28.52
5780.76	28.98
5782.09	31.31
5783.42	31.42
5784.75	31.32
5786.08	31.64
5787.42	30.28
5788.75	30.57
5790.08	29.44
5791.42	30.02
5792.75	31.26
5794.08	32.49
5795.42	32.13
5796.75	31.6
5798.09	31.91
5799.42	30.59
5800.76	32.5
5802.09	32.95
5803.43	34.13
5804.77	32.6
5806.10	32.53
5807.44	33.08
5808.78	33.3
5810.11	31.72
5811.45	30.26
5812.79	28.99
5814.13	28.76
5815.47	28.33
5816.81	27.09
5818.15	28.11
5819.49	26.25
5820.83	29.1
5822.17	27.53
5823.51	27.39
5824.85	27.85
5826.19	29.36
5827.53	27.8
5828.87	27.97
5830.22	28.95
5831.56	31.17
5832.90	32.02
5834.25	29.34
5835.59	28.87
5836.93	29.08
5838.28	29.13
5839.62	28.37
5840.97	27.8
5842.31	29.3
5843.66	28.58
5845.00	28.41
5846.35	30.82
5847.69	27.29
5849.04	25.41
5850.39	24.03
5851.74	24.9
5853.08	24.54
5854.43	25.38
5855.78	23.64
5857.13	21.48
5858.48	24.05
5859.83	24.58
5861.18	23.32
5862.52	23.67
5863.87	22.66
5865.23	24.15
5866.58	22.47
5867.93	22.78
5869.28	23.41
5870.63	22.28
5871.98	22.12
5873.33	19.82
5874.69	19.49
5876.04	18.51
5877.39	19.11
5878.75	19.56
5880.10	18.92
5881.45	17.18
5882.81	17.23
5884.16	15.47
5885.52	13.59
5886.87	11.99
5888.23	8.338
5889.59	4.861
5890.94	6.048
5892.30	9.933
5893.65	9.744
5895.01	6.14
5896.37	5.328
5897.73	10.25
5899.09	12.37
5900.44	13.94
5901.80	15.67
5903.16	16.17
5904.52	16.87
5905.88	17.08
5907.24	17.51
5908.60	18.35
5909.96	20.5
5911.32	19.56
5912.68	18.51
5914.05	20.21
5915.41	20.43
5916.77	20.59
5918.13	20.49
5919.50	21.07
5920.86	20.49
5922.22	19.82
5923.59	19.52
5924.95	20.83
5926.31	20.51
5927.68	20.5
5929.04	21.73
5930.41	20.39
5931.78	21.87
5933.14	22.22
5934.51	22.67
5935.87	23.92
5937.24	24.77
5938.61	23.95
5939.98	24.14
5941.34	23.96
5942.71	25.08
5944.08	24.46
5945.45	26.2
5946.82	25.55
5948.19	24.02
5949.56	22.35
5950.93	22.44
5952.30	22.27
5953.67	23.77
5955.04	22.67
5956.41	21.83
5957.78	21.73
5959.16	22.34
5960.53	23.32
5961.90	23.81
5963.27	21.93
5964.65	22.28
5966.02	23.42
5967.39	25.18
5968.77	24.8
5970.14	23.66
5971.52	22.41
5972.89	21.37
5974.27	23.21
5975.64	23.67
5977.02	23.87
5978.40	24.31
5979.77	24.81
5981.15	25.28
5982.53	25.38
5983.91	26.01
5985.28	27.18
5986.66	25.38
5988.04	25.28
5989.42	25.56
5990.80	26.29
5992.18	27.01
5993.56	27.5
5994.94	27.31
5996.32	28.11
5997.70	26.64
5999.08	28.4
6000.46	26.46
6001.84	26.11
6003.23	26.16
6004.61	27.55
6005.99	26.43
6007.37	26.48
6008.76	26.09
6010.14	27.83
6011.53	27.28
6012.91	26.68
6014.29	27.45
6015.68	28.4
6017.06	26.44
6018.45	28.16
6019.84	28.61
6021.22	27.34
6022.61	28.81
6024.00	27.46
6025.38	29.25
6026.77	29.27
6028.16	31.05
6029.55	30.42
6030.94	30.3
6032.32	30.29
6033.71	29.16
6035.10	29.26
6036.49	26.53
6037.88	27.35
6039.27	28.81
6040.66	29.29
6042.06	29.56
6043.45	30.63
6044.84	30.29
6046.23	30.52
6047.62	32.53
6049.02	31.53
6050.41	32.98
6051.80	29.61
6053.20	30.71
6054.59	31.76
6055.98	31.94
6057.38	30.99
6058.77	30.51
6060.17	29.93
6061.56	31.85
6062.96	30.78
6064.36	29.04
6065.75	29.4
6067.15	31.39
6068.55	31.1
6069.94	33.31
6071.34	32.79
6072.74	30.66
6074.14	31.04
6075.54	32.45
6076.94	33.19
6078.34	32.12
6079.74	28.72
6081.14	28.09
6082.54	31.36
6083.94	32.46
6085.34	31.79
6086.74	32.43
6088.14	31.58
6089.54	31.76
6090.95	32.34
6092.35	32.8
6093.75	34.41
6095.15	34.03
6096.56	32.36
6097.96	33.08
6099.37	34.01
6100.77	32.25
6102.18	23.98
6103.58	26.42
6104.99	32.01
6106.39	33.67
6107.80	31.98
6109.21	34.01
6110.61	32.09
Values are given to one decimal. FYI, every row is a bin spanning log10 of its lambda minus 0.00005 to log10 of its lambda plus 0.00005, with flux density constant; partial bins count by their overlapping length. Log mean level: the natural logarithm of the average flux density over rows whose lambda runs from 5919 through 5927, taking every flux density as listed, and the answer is 3.0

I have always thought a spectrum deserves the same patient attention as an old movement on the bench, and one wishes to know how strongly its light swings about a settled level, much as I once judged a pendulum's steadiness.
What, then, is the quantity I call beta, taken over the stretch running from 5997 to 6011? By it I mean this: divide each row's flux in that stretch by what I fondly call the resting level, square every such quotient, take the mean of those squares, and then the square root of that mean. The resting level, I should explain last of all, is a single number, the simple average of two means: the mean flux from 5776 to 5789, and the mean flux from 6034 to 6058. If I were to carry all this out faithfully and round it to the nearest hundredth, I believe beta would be 0.89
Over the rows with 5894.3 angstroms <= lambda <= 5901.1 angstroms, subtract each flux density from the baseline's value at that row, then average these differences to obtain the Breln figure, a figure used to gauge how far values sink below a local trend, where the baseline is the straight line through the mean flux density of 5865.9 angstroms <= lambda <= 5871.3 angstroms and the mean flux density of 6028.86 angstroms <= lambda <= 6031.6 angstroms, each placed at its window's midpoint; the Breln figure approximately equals 15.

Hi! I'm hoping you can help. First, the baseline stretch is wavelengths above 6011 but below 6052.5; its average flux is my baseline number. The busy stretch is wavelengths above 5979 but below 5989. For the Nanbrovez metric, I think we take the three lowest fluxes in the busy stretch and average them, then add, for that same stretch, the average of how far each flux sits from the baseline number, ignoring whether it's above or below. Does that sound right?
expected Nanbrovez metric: 28.7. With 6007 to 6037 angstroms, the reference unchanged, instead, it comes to 27.7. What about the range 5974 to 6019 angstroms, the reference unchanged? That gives 26.4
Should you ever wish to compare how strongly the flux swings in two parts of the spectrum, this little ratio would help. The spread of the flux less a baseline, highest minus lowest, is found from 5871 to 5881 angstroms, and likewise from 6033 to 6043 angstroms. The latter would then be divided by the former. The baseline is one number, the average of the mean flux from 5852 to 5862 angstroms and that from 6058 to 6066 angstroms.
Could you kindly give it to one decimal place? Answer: 0.8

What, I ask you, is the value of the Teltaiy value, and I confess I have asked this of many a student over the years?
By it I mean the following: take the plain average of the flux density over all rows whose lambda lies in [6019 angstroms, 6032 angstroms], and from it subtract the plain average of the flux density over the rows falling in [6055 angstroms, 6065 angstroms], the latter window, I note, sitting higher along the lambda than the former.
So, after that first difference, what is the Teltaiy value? -1.6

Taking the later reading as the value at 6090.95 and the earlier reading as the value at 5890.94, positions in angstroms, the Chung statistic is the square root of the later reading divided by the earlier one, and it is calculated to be 2.3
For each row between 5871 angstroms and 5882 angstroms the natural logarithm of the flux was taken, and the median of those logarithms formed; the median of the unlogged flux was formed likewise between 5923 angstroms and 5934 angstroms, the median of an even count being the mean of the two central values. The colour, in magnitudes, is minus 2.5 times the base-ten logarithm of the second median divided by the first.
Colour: -2.11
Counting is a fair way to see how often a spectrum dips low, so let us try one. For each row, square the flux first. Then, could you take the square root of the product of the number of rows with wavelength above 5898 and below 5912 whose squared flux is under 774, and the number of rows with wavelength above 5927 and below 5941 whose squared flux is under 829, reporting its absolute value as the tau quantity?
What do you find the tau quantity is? 10.0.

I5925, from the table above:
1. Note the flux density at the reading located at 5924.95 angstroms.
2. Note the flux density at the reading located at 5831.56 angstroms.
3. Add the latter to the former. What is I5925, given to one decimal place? 52.0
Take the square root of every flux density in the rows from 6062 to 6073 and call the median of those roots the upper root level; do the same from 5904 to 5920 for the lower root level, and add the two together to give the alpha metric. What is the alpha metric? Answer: 10.0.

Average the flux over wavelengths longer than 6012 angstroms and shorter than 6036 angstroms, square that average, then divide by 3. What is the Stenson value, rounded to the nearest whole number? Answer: 275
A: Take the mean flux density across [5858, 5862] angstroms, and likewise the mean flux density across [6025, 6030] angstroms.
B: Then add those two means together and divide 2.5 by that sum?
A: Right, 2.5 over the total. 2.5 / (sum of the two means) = 0.0463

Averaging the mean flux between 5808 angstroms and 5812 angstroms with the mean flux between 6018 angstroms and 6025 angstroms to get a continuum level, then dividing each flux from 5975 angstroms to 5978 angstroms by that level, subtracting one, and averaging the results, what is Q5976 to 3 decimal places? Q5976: -0.205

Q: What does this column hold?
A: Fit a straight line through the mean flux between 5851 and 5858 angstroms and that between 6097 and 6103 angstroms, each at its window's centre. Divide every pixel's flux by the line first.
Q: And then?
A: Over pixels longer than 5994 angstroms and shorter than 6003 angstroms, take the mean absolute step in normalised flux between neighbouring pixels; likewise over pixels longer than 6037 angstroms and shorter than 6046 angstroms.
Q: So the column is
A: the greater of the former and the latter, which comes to 0.045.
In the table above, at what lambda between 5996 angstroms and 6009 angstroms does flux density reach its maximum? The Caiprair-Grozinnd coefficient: 5999.08 angstroms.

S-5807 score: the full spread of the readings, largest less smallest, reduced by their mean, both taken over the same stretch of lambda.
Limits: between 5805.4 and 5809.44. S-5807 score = -32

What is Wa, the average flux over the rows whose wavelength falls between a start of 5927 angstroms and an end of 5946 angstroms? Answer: 23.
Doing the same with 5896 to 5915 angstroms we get 16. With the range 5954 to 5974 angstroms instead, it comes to 23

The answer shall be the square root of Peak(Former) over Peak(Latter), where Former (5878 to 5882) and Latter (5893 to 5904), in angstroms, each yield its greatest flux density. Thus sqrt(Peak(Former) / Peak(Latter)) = 1.10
